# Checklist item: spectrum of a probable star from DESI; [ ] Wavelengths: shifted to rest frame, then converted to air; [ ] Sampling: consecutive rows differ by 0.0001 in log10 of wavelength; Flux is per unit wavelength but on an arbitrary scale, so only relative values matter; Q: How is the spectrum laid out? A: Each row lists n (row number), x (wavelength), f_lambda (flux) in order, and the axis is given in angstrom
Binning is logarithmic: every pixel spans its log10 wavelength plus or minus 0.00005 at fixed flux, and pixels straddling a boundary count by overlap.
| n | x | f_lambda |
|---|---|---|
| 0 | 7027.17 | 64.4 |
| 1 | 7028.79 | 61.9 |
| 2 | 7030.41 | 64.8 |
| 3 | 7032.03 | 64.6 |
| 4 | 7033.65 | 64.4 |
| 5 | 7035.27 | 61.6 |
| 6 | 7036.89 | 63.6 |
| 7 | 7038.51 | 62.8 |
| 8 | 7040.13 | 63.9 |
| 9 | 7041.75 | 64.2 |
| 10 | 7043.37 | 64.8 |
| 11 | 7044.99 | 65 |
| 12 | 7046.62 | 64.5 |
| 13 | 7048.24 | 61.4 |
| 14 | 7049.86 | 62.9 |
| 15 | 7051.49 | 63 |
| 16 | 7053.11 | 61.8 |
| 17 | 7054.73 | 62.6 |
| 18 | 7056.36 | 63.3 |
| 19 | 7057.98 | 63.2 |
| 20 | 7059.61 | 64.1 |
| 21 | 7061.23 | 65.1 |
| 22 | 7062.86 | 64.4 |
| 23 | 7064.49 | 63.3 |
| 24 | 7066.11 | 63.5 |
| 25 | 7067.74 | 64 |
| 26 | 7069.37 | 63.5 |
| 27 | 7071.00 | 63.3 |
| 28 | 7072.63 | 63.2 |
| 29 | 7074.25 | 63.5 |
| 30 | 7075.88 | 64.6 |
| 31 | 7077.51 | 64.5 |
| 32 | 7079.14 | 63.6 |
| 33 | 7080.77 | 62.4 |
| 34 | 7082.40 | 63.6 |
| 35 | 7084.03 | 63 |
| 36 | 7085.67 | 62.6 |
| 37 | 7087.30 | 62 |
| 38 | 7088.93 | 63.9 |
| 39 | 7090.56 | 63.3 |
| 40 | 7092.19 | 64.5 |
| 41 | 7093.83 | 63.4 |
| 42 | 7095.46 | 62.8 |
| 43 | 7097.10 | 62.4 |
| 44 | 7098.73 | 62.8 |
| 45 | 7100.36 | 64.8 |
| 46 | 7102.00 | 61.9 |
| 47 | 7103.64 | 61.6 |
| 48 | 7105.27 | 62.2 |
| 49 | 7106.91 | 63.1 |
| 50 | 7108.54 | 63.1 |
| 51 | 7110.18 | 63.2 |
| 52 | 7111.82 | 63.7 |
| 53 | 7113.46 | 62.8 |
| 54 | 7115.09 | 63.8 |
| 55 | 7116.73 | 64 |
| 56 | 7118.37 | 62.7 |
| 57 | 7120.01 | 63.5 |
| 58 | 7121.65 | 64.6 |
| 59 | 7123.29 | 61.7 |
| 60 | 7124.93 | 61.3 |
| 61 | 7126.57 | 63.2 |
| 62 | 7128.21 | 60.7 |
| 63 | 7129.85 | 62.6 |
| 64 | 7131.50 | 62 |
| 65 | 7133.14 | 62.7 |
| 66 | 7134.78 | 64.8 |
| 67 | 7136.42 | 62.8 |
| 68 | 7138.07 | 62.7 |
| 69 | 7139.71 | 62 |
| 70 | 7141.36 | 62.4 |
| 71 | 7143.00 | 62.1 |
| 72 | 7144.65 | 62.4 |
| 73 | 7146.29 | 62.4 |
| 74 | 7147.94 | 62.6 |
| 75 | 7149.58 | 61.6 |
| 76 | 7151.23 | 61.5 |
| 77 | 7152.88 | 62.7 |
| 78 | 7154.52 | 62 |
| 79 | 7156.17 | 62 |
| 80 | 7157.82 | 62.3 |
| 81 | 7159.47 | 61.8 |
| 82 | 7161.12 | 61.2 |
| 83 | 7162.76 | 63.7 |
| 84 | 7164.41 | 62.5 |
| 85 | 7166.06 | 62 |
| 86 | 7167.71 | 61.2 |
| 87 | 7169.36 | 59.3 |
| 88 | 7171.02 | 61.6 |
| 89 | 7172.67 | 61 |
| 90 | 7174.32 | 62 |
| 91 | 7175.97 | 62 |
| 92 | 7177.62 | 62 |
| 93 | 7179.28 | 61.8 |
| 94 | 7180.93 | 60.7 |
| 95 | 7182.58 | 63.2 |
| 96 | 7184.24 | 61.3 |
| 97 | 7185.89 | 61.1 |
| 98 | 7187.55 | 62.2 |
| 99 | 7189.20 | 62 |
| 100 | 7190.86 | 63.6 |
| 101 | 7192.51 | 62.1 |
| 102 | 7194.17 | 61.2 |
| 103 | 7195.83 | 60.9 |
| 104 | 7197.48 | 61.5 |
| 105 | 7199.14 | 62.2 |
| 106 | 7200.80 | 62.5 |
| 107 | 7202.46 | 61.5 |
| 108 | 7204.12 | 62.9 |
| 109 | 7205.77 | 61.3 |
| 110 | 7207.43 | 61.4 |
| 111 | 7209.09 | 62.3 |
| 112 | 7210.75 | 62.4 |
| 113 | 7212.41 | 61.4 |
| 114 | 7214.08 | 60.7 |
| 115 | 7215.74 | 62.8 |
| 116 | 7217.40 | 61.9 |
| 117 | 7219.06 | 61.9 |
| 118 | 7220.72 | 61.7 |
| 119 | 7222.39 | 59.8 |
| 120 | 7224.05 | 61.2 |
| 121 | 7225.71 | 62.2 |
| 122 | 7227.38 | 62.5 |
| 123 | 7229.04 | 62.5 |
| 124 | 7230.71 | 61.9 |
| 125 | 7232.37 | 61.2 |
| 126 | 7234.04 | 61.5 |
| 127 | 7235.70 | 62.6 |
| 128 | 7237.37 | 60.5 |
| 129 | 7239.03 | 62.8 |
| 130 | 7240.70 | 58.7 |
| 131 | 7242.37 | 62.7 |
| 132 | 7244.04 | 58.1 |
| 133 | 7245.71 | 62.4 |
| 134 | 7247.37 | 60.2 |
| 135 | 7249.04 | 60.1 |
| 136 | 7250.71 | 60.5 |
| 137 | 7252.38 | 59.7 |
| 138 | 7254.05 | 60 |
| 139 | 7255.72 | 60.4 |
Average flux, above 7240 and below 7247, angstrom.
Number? 60.5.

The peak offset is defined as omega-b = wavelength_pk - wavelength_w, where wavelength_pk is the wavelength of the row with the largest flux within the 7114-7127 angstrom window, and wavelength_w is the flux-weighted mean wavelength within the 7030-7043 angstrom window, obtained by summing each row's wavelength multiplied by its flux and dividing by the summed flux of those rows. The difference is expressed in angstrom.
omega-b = 85.6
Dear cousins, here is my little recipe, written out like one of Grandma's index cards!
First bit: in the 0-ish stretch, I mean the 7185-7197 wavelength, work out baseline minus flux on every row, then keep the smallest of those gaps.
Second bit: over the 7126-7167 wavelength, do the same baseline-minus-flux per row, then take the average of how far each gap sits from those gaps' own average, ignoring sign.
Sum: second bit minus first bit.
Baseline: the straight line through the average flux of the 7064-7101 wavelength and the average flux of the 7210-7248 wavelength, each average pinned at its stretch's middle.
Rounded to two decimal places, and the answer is 2.15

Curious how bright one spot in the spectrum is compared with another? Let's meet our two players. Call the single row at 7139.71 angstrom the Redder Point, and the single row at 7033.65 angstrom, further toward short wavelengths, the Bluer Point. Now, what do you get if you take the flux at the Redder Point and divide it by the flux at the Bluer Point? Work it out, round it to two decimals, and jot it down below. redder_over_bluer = 0.96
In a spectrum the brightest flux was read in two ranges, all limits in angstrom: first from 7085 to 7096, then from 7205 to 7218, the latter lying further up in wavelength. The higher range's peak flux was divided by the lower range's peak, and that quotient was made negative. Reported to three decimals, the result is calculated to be -0.974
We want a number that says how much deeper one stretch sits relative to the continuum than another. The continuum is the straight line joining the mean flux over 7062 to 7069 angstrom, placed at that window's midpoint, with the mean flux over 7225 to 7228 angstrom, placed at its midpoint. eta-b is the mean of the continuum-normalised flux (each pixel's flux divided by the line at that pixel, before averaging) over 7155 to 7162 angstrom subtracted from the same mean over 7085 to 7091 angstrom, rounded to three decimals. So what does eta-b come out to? 0.008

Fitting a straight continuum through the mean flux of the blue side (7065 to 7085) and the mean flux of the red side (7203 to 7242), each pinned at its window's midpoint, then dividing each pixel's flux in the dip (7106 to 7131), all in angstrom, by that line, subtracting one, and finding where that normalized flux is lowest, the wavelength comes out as 7128.21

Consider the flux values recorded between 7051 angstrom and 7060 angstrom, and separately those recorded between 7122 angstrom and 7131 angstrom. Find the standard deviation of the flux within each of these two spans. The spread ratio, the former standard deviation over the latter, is 0.8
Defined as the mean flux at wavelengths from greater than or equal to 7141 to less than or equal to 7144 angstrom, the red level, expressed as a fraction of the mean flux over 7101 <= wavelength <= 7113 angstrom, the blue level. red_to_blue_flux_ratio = 0.99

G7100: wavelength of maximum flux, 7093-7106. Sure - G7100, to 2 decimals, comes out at 7100.36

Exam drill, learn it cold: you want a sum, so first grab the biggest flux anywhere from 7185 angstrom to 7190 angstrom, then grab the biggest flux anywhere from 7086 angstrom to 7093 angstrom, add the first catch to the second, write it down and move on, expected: 127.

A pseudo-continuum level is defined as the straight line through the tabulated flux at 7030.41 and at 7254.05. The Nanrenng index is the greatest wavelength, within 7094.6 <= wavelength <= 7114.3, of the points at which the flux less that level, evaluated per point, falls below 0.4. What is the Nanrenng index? 7113.46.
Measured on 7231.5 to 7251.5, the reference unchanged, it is 7249.04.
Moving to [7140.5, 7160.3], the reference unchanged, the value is 7159.47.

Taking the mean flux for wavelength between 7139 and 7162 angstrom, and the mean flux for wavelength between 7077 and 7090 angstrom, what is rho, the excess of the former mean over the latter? -1.1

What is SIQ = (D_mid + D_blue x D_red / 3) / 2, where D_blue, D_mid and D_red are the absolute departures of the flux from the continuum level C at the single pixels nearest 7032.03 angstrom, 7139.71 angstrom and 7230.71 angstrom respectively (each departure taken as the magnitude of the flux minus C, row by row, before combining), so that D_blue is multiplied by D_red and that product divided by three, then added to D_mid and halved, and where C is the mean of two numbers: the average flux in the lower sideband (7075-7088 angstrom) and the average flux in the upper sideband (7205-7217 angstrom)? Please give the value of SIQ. 0.5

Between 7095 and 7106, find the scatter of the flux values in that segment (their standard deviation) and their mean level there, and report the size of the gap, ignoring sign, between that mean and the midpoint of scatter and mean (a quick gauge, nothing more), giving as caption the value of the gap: 30.8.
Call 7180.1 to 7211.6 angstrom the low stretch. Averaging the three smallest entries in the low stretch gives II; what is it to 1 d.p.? 60.9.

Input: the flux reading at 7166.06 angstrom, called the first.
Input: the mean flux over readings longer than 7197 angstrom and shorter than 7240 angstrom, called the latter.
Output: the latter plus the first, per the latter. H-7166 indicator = 2.003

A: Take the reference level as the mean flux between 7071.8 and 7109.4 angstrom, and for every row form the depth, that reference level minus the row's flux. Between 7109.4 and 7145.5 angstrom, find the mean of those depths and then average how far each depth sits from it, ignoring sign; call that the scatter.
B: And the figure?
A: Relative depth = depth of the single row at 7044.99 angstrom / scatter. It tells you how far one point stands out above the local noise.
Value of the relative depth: -2.4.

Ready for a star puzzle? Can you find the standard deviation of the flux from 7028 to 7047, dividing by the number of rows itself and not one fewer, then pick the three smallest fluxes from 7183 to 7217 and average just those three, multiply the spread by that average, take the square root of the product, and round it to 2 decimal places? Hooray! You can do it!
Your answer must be 8.19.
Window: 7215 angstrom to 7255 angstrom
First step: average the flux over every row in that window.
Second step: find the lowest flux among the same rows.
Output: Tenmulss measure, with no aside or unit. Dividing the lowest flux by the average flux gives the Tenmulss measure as 0.949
